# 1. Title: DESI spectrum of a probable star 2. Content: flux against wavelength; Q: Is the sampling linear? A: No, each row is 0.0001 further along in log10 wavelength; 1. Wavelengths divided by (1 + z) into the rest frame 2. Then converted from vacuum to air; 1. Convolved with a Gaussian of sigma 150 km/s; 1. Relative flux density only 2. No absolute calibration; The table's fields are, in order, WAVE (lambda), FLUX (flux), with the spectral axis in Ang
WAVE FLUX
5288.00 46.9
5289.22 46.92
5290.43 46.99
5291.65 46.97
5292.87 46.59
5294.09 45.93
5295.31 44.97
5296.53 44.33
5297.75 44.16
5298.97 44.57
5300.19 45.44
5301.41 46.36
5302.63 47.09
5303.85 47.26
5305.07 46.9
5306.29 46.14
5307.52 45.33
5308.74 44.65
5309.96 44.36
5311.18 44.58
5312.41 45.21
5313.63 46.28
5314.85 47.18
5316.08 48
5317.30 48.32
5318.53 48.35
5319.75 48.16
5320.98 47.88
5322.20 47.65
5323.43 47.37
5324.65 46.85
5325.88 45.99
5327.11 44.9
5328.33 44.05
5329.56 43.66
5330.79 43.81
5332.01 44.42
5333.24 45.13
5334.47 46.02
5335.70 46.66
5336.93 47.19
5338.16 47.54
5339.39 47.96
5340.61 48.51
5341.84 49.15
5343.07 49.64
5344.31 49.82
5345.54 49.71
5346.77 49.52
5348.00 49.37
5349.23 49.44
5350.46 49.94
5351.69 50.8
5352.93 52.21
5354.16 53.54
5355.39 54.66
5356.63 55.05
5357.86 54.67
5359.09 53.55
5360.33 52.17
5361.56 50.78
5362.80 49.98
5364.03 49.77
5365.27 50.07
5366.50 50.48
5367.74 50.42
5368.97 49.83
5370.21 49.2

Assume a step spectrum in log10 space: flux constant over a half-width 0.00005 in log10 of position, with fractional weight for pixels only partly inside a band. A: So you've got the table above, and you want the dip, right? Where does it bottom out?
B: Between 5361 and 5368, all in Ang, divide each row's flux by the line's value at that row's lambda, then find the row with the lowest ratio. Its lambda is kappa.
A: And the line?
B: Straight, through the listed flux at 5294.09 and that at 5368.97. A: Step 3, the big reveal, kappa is 5364.03 Ang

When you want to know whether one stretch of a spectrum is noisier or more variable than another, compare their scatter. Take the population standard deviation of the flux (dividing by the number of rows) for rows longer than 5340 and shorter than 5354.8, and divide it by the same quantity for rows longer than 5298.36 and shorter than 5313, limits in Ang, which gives 1.3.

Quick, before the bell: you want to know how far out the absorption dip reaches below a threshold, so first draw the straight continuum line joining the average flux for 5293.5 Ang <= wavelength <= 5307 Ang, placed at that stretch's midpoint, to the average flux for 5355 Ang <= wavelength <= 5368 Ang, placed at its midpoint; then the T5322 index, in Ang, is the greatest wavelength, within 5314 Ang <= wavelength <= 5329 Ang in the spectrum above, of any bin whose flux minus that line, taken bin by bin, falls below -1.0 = 5328.33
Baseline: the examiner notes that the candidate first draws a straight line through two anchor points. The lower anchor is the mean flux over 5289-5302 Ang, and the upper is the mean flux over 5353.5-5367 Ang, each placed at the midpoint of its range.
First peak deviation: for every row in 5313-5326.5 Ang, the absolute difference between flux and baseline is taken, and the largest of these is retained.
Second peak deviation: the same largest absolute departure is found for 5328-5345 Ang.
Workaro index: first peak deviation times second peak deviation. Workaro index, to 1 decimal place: 15.5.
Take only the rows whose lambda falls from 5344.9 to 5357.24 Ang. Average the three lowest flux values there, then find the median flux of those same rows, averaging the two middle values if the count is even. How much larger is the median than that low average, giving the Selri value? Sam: 0.93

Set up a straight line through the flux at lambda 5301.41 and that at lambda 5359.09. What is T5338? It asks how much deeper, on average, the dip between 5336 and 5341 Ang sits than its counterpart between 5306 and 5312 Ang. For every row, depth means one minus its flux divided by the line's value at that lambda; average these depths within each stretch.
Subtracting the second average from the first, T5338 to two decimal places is 0.02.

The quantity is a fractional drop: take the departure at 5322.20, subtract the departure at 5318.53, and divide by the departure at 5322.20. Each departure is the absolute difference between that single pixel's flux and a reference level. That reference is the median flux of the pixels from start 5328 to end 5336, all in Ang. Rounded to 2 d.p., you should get -0.22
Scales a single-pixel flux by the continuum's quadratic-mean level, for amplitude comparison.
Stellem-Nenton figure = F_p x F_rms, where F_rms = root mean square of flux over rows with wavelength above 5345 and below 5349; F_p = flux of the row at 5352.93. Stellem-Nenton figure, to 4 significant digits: 2586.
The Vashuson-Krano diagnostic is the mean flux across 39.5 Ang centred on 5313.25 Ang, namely 45.9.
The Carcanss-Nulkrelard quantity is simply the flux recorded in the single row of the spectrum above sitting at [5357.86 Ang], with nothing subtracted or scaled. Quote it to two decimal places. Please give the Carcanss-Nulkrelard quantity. 54.67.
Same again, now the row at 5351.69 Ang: 50.80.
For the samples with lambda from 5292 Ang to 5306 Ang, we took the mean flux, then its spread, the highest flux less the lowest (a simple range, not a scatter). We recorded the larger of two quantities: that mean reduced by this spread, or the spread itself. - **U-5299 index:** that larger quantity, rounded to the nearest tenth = 42.7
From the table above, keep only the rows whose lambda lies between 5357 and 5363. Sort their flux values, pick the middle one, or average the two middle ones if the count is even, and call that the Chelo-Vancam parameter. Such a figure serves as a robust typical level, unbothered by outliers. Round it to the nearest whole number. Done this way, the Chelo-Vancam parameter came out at 52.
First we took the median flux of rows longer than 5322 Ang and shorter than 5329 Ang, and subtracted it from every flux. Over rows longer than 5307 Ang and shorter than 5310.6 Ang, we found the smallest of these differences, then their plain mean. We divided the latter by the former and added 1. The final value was 1.8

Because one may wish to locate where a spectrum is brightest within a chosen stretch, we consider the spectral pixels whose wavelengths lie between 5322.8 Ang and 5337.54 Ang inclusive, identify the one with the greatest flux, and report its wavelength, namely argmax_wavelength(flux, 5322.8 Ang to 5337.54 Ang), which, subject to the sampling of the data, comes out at 5323.43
